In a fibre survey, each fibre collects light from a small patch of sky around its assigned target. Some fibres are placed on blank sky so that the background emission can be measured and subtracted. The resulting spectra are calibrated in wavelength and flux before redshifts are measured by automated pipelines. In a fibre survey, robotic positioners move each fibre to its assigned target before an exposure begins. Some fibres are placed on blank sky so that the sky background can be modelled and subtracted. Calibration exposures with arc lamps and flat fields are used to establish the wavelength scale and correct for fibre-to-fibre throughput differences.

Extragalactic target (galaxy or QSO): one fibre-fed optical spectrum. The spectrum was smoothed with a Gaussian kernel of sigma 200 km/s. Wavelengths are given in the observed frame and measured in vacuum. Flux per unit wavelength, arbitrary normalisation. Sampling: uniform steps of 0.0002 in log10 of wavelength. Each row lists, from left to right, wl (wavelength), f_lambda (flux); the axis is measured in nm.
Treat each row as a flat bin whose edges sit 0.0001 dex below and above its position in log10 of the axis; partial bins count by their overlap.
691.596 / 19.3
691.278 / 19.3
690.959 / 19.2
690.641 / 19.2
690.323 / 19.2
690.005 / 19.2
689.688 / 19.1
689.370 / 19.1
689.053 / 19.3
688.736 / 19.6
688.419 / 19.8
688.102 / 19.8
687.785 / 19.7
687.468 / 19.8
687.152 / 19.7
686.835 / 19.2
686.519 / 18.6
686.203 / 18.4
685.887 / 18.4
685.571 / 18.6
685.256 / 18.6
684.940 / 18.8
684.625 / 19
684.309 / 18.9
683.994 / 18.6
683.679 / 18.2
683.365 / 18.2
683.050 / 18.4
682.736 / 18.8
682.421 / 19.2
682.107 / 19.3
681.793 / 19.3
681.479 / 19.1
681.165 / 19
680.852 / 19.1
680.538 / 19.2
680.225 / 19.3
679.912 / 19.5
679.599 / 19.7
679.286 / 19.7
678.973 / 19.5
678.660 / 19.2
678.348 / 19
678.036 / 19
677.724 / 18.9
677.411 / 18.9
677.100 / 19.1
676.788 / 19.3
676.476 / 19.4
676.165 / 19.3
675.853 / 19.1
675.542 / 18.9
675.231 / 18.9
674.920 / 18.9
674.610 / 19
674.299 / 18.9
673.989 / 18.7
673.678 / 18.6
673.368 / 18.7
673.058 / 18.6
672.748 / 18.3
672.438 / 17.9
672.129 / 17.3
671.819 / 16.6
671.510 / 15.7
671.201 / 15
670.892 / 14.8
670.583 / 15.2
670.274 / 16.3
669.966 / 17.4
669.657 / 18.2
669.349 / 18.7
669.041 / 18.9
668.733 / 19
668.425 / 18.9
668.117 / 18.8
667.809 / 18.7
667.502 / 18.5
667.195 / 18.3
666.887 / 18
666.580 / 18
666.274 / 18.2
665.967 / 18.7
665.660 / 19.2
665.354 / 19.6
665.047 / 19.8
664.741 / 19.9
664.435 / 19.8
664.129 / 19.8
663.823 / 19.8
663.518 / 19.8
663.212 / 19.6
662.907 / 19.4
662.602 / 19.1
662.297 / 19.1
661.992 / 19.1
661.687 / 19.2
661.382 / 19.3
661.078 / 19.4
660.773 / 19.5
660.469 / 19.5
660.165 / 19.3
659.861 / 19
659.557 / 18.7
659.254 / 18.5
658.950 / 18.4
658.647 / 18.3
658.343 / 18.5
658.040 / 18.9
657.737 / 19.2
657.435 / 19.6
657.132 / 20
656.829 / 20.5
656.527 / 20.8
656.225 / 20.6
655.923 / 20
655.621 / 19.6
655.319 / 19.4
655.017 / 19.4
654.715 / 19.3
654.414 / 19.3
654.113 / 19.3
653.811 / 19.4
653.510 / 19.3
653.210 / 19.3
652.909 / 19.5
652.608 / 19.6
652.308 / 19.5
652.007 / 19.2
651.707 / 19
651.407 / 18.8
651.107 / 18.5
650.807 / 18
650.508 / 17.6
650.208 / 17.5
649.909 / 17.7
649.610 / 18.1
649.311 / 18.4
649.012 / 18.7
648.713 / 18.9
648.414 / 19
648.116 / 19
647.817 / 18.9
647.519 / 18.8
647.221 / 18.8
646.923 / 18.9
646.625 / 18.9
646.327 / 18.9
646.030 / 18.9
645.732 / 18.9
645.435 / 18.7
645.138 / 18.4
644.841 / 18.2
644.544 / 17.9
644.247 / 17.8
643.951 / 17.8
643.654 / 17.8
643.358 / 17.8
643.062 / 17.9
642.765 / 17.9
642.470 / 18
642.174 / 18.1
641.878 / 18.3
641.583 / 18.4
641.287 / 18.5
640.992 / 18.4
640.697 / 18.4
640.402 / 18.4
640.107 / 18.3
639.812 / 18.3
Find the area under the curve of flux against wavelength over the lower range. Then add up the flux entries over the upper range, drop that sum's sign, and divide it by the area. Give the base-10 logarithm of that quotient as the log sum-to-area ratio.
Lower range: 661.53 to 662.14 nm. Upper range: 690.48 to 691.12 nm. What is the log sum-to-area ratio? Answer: 0.517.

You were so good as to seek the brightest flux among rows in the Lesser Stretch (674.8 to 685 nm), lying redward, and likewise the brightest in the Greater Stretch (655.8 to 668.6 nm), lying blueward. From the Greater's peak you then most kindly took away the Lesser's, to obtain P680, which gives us 1.1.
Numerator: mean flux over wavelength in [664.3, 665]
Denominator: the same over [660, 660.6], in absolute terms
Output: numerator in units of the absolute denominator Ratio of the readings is 1.02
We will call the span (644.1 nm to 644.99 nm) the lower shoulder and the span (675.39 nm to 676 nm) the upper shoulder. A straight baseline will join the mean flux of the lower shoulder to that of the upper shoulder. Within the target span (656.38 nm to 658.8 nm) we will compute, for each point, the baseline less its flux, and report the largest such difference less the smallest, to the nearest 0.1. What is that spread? 2.6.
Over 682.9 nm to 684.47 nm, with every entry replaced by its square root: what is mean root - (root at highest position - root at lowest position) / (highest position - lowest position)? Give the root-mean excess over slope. 4.25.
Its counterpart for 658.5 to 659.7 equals 4.25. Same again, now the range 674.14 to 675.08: 4.35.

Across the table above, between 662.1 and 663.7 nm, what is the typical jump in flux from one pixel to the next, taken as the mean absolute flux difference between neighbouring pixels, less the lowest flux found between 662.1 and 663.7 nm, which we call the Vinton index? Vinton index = -18.9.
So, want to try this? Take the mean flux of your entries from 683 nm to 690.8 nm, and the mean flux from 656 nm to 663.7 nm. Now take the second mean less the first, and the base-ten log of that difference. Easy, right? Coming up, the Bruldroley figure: -0.50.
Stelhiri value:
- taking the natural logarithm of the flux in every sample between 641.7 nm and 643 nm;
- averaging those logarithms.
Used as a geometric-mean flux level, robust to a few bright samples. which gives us 2.89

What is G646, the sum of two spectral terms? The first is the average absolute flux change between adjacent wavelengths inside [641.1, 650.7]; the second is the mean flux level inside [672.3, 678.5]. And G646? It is 18.99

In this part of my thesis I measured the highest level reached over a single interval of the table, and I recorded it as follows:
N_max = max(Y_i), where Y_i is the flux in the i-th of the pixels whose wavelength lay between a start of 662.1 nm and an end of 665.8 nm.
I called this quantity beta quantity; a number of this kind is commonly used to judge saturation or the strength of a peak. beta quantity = 19.9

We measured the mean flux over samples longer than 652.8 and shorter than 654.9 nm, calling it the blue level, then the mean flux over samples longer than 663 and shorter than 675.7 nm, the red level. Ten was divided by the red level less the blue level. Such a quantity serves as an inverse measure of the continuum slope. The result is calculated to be -10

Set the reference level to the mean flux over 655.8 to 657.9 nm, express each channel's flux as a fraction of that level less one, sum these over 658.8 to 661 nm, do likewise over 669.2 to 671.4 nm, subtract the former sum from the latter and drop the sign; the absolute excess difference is 0.86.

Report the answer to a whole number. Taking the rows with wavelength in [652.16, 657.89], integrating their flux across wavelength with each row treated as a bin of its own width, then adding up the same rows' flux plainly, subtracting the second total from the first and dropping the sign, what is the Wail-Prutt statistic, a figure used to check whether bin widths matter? 261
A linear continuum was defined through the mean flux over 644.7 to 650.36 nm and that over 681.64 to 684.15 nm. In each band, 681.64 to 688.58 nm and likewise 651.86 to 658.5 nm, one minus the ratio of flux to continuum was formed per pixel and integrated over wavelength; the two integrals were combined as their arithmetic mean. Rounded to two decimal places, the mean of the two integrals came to -0.20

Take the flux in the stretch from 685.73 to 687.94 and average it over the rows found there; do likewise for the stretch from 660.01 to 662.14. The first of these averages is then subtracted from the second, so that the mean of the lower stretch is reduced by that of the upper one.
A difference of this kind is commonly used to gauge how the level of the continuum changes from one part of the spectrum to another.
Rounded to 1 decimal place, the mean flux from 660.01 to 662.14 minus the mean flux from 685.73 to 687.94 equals 0.2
